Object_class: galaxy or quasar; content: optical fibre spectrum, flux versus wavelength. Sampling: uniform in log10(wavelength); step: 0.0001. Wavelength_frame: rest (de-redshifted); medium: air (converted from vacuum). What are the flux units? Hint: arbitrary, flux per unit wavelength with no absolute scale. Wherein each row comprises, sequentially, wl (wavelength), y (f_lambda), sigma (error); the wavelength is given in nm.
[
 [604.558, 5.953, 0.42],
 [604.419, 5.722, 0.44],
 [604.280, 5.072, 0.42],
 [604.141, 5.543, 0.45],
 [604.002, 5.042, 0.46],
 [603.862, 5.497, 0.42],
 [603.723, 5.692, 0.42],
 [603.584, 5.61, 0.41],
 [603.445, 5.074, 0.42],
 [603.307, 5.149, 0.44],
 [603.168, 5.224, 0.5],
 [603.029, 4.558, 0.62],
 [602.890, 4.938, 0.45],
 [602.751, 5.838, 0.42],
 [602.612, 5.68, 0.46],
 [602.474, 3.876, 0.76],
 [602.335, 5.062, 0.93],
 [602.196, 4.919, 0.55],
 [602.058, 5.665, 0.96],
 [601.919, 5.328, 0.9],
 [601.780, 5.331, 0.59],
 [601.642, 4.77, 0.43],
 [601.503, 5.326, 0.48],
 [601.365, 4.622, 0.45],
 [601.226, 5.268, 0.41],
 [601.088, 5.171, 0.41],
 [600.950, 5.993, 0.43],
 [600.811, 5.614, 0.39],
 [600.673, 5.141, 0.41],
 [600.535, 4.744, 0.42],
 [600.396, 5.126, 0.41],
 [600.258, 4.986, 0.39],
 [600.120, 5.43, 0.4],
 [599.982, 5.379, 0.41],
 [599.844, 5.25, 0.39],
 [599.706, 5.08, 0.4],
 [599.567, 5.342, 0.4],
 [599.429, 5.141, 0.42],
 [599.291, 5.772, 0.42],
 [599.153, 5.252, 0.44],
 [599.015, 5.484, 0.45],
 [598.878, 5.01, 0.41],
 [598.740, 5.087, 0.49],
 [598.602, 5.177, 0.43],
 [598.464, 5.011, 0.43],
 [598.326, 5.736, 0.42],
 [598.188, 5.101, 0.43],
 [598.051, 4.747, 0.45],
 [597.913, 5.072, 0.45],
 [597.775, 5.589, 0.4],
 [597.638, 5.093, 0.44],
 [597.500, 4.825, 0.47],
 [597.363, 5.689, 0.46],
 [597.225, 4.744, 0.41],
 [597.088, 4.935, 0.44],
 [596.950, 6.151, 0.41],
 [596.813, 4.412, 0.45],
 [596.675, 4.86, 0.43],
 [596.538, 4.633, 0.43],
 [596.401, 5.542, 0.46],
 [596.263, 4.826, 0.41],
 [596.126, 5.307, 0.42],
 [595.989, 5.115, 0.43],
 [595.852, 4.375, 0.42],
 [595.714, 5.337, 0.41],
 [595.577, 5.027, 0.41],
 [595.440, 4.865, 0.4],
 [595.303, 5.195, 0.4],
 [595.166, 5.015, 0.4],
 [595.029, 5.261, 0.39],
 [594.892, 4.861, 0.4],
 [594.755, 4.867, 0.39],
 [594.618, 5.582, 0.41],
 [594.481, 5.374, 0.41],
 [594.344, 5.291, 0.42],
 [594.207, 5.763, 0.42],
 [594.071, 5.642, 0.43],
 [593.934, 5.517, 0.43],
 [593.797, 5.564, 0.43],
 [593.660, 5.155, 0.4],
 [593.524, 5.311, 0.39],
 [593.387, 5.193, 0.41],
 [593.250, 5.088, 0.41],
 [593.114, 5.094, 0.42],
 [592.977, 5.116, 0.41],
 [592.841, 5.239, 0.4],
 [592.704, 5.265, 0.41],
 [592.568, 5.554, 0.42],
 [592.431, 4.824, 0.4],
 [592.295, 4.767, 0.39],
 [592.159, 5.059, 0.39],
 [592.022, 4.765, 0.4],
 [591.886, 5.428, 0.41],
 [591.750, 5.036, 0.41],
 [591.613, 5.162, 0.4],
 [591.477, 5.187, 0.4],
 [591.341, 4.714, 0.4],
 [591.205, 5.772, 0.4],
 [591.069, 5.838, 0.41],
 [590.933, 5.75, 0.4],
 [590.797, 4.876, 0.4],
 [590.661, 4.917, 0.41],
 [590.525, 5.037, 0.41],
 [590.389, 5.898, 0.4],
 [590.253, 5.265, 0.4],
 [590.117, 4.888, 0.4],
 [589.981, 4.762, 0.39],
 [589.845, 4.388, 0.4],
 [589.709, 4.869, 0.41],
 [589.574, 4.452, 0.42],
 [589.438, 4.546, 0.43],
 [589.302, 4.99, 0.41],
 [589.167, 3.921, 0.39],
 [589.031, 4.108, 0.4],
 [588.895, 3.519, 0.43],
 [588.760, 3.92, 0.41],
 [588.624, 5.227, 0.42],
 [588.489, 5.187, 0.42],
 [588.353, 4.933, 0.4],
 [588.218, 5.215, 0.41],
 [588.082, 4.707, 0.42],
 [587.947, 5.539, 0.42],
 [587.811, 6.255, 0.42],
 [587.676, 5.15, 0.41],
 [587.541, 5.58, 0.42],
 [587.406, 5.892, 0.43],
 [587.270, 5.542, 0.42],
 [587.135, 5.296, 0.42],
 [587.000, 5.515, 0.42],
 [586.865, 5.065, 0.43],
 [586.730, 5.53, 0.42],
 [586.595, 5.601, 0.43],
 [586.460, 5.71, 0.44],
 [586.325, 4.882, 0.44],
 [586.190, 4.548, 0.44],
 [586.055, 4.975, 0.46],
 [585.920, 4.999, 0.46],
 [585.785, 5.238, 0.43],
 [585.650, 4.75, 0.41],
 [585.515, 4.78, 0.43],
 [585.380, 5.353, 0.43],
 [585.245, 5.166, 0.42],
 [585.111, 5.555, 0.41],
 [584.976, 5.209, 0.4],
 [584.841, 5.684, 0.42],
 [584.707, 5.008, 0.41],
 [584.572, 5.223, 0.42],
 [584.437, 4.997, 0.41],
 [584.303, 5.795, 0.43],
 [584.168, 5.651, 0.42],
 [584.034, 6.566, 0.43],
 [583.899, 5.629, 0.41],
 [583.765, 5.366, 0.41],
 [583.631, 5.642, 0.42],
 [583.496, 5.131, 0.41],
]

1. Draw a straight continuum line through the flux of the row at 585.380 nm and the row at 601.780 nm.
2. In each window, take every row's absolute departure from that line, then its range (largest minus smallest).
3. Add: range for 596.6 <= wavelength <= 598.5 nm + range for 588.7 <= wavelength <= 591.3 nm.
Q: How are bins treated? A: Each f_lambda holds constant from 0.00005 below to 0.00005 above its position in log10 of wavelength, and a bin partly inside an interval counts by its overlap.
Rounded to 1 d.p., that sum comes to 2.4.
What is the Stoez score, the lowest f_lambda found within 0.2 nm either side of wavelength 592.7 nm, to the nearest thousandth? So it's 5.239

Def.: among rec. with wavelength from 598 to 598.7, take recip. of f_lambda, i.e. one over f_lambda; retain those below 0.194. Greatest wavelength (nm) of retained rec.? 598.602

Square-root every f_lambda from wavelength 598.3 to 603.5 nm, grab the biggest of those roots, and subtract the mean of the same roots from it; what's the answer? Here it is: 0.17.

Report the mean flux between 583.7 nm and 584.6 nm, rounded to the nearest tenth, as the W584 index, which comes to 5.6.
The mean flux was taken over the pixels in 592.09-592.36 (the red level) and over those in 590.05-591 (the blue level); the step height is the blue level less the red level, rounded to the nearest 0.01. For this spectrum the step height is 0.32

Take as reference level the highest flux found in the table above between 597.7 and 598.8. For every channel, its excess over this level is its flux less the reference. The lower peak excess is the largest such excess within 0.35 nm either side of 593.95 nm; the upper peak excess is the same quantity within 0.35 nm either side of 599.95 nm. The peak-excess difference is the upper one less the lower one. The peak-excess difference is -0.33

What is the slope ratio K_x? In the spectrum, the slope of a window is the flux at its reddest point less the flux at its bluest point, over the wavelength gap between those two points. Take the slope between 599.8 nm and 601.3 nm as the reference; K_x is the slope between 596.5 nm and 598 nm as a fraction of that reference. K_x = 24.5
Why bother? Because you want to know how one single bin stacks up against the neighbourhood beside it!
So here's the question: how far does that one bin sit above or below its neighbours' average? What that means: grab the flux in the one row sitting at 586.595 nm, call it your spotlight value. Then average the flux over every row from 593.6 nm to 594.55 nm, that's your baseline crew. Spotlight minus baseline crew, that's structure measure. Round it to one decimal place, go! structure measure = 0.1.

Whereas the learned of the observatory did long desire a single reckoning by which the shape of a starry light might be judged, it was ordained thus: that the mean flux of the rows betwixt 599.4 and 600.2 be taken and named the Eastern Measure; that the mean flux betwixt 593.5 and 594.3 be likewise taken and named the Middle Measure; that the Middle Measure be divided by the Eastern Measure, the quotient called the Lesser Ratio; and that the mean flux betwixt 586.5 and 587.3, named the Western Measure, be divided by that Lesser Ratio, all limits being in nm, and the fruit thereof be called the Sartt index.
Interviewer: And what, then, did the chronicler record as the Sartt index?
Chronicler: 5.21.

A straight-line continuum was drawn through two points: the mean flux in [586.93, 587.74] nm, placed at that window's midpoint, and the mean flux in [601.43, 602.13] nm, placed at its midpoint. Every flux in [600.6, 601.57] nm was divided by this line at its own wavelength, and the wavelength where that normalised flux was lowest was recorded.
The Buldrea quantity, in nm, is 601.365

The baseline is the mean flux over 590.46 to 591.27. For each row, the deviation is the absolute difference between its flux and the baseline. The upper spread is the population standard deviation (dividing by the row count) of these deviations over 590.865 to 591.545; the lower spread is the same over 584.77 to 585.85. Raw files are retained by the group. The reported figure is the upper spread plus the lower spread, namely 0.36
